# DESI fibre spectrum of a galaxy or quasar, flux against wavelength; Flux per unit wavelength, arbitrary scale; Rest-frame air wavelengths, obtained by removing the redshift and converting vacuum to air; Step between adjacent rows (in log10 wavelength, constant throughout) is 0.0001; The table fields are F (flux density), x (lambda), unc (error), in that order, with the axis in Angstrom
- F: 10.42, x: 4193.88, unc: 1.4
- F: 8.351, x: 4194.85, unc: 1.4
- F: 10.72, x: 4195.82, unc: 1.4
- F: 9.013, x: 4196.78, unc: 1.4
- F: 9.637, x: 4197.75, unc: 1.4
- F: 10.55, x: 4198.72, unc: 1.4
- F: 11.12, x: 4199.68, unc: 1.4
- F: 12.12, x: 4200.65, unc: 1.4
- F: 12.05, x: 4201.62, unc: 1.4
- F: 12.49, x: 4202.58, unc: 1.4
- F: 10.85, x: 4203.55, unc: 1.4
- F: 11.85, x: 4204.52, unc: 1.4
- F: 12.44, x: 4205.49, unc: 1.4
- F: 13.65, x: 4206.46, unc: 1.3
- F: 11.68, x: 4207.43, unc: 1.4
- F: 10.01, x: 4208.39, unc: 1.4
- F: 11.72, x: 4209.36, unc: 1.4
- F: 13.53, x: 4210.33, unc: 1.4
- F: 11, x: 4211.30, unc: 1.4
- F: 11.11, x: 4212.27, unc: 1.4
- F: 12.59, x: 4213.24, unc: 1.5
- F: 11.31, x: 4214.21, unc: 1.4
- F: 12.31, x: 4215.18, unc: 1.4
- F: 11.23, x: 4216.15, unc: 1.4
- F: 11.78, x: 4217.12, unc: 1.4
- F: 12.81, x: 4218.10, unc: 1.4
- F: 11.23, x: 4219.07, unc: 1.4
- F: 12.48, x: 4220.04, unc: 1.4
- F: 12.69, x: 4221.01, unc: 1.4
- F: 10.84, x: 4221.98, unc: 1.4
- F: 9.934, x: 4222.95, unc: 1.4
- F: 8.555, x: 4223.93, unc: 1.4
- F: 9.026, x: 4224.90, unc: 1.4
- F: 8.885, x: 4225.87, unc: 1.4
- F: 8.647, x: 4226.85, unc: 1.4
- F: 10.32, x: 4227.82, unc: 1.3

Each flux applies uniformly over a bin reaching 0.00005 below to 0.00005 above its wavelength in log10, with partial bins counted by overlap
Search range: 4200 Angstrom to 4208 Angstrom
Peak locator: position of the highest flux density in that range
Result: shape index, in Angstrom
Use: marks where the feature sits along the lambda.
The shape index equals 4206.46 Angstrom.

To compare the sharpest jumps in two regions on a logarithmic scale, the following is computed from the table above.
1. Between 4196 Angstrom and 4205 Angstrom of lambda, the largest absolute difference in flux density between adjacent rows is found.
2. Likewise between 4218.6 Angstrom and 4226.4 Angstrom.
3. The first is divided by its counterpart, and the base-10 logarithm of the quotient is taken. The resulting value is -0.05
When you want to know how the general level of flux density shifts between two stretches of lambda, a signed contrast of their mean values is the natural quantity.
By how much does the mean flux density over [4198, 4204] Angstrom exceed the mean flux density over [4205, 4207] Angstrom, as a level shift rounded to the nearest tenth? -1.5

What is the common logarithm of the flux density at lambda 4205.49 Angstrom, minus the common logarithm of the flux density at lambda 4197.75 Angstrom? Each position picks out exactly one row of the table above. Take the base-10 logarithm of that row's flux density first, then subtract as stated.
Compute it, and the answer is 0.11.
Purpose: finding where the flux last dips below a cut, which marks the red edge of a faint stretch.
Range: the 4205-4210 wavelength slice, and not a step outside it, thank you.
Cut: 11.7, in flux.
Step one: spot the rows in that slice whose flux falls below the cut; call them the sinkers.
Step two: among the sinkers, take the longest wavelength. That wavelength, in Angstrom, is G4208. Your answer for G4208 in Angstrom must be 4208.39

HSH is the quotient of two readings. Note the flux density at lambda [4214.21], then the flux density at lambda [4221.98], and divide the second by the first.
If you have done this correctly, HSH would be 0.96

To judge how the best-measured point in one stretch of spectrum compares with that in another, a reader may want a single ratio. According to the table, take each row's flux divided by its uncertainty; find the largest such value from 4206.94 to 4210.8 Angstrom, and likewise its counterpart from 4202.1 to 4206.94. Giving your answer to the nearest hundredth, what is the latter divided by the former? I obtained 1.09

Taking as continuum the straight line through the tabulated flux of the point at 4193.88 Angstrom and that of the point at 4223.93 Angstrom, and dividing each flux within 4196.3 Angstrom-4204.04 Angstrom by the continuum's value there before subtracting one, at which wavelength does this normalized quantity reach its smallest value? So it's 4196.78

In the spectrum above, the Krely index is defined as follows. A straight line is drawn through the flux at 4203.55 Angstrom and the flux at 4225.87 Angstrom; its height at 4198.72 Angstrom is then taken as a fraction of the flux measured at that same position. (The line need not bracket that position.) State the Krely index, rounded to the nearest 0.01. 1.07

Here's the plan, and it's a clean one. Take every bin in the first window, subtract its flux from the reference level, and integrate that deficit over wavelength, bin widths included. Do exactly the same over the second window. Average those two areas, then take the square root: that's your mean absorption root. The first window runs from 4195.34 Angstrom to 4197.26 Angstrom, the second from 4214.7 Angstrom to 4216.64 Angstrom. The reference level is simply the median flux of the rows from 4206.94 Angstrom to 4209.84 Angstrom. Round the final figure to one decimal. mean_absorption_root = 1.3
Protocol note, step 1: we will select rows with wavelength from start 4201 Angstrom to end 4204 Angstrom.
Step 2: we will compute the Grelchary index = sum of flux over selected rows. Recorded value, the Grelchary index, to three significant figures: 35.4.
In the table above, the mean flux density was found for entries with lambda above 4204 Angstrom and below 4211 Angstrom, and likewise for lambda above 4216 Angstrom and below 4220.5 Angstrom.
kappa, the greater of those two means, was 12.1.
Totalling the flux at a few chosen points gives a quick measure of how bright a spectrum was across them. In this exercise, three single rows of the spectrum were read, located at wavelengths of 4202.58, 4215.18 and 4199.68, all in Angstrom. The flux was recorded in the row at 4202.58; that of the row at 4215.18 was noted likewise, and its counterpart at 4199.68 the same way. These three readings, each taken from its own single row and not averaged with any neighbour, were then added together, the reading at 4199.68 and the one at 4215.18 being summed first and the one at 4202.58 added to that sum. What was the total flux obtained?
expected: 35.9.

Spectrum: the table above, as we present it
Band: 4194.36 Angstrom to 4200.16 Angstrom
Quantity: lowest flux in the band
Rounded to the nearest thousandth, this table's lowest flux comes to 8.351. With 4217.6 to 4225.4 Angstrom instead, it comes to 8.555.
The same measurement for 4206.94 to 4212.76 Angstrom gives 10.010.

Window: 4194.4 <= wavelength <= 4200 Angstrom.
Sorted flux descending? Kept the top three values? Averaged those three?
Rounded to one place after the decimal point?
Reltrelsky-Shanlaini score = 10.8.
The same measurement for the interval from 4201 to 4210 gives 12.9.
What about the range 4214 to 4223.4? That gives 12.7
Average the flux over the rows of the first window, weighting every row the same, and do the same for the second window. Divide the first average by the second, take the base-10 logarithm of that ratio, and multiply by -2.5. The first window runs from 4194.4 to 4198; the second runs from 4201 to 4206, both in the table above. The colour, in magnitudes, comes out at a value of 0.26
